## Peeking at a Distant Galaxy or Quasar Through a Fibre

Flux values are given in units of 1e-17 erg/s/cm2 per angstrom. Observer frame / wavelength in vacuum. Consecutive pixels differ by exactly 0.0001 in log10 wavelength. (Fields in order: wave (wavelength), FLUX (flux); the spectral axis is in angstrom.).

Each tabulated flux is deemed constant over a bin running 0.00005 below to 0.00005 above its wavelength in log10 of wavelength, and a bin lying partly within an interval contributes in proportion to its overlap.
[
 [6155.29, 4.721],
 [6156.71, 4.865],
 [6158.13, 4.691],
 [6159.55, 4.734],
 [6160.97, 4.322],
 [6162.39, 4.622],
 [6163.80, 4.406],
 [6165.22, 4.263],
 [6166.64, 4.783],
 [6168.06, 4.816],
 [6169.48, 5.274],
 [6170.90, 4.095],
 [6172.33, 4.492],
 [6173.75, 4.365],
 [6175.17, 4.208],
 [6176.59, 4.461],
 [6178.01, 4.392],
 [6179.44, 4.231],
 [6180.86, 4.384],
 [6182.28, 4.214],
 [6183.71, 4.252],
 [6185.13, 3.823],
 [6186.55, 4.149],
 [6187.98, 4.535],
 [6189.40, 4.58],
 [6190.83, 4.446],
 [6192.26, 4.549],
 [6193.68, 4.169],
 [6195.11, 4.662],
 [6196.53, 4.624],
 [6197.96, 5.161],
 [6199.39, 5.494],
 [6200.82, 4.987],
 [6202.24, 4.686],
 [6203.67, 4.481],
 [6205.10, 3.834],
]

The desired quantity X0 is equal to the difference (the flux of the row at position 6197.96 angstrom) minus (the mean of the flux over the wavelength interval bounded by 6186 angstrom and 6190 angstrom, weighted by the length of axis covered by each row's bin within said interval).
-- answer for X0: 0.73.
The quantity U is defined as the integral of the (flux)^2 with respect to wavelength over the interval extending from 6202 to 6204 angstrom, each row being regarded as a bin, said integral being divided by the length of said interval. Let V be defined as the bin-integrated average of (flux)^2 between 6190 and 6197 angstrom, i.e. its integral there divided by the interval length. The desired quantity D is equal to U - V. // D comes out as 0.8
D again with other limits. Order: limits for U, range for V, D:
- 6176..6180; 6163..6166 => 0.0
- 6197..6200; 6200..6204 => 5.0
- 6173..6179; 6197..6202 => -7.5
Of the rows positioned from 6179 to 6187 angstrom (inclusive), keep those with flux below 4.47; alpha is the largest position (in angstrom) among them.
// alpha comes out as 6186.55 angstrom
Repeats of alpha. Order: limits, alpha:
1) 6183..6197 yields 6193.68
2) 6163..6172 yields 6170.90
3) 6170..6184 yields 6183.71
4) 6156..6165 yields 6163.80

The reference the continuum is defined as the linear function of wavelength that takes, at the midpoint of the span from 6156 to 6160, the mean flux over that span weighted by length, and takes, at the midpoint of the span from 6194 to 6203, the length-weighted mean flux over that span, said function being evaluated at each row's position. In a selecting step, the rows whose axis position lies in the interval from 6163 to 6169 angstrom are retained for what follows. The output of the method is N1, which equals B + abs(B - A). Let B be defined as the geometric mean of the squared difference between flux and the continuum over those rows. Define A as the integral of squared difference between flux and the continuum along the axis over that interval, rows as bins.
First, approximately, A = 0.6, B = 0.0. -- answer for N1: 0.6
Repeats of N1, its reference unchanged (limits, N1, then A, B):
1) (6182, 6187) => 3.0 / 3.0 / 0.5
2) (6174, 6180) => 1.5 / 1.5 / 0.2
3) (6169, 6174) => 1.3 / 1.3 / 0.2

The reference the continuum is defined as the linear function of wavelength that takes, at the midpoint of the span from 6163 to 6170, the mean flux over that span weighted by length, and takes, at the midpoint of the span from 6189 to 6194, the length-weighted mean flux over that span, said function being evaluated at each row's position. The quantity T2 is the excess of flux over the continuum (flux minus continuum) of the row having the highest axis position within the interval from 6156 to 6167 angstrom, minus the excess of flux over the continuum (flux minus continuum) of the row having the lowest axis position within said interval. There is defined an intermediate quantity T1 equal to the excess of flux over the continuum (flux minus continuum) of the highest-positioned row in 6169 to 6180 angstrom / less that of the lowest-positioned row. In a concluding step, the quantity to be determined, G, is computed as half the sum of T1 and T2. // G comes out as -0.5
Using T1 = -0.9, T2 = 0.018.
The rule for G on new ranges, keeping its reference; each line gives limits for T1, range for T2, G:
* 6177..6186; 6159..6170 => 0.1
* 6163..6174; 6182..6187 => 0.0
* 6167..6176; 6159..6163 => -0.3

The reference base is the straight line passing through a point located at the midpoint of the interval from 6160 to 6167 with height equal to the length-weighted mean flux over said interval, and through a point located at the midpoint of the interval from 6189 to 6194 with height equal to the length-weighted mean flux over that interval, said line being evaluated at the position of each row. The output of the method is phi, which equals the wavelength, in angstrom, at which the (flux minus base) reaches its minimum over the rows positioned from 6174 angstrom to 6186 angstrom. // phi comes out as 6185.13 angstrom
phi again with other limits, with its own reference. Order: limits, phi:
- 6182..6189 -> 6185.13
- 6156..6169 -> 6165.22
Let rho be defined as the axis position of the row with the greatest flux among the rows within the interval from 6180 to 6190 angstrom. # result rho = 6189.40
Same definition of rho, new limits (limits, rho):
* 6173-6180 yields 6176.59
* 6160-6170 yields 6169.48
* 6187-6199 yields 6197.96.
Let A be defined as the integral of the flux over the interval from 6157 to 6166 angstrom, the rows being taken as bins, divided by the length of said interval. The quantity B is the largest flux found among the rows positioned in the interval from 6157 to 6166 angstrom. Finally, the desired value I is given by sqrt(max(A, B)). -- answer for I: 2.176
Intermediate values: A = 4.53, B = 4.734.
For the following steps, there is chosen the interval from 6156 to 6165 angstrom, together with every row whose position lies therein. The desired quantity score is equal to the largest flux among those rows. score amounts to 4.865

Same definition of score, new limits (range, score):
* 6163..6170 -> 5.274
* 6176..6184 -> 4.461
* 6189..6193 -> 4.58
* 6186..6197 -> 4.662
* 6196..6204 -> 5.494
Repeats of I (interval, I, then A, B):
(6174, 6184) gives 2.112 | 4.31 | 4.461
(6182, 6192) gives 2.140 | 4.30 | 4.58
